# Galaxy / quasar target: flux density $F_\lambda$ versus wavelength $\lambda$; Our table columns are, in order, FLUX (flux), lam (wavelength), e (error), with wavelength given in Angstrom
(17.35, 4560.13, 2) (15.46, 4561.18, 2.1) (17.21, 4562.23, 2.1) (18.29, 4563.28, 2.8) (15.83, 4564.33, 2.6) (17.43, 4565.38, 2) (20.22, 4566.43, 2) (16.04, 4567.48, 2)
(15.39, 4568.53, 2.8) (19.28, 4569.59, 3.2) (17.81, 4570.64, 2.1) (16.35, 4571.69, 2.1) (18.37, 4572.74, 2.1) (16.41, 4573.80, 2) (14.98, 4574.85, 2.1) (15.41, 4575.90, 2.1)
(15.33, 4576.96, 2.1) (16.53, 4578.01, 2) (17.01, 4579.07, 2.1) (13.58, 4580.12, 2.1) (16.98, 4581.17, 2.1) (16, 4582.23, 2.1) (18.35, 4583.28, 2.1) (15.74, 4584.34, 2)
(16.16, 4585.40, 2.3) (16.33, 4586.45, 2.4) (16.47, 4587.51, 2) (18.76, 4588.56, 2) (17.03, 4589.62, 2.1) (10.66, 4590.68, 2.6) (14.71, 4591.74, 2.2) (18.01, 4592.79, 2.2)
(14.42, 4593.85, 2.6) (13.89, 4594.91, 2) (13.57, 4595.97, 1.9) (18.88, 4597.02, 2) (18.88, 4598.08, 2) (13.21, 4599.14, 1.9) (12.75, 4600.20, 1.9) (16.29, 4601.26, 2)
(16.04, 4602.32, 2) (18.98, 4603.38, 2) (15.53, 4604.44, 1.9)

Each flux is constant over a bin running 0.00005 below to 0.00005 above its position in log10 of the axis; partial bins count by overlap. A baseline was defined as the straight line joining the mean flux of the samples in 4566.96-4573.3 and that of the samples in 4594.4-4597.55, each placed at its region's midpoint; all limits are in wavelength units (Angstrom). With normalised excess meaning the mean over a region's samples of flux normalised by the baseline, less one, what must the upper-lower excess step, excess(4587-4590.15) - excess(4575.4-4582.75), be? 0.14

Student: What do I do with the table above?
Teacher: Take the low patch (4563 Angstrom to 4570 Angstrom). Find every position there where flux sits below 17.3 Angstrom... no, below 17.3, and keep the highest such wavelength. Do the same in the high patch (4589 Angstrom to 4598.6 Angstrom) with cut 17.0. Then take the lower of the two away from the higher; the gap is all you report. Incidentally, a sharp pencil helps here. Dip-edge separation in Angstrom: 27.4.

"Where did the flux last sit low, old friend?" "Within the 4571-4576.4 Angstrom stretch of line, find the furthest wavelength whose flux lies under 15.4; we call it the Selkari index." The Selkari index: 4574.85 Angstrom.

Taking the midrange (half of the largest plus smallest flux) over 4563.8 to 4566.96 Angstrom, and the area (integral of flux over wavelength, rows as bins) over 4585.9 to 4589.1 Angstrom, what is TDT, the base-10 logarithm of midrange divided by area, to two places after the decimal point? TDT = -0.48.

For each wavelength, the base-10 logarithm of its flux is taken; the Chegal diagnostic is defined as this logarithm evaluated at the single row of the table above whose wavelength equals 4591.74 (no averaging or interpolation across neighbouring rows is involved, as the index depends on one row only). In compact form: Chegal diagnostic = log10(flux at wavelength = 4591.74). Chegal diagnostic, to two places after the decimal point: 1.17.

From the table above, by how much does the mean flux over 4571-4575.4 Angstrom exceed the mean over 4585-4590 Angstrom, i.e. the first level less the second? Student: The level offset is -0.4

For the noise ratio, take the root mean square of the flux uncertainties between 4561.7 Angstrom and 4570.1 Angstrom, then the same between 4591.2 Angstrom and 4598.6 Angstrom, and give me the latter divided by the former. 0.864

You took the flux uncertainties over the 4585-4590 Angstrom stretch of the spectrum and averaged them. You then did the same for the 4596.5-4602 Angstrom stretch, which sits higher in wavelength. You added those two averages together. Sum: 4.12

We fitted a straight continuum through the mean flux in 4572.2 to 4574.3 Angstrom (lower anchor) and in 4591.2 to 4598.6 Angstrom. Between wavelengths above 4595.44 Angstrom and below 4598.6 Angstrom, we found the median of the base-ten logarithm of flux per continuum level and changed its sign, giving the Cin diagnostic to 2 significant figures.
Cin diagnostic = -0.074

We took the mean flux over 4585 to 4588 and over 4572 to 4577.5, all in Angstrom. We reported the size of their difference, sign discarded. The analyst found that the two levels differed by 0.2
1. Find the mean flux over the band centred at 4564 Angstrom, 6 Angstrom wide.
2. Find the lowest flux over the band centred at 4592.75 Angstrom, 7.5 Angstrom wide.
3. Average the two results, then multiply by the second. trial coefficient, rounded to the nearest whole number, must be 150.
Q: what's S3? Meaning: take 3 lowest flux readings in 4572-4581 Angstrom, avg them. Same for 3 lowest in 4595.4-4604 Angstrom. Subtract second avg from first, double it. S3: 2.9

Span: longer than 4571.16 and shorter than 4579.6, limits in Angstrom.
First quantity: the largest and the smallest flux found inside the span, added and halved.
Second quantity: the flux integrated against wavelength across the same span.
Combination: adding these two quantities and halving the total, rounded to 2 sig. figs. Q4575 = 77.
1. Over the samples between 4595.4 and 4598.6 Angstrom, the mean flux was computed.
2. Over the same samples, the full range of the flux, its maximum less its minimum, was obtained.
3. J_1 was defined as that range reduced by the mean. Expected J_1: -11.8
